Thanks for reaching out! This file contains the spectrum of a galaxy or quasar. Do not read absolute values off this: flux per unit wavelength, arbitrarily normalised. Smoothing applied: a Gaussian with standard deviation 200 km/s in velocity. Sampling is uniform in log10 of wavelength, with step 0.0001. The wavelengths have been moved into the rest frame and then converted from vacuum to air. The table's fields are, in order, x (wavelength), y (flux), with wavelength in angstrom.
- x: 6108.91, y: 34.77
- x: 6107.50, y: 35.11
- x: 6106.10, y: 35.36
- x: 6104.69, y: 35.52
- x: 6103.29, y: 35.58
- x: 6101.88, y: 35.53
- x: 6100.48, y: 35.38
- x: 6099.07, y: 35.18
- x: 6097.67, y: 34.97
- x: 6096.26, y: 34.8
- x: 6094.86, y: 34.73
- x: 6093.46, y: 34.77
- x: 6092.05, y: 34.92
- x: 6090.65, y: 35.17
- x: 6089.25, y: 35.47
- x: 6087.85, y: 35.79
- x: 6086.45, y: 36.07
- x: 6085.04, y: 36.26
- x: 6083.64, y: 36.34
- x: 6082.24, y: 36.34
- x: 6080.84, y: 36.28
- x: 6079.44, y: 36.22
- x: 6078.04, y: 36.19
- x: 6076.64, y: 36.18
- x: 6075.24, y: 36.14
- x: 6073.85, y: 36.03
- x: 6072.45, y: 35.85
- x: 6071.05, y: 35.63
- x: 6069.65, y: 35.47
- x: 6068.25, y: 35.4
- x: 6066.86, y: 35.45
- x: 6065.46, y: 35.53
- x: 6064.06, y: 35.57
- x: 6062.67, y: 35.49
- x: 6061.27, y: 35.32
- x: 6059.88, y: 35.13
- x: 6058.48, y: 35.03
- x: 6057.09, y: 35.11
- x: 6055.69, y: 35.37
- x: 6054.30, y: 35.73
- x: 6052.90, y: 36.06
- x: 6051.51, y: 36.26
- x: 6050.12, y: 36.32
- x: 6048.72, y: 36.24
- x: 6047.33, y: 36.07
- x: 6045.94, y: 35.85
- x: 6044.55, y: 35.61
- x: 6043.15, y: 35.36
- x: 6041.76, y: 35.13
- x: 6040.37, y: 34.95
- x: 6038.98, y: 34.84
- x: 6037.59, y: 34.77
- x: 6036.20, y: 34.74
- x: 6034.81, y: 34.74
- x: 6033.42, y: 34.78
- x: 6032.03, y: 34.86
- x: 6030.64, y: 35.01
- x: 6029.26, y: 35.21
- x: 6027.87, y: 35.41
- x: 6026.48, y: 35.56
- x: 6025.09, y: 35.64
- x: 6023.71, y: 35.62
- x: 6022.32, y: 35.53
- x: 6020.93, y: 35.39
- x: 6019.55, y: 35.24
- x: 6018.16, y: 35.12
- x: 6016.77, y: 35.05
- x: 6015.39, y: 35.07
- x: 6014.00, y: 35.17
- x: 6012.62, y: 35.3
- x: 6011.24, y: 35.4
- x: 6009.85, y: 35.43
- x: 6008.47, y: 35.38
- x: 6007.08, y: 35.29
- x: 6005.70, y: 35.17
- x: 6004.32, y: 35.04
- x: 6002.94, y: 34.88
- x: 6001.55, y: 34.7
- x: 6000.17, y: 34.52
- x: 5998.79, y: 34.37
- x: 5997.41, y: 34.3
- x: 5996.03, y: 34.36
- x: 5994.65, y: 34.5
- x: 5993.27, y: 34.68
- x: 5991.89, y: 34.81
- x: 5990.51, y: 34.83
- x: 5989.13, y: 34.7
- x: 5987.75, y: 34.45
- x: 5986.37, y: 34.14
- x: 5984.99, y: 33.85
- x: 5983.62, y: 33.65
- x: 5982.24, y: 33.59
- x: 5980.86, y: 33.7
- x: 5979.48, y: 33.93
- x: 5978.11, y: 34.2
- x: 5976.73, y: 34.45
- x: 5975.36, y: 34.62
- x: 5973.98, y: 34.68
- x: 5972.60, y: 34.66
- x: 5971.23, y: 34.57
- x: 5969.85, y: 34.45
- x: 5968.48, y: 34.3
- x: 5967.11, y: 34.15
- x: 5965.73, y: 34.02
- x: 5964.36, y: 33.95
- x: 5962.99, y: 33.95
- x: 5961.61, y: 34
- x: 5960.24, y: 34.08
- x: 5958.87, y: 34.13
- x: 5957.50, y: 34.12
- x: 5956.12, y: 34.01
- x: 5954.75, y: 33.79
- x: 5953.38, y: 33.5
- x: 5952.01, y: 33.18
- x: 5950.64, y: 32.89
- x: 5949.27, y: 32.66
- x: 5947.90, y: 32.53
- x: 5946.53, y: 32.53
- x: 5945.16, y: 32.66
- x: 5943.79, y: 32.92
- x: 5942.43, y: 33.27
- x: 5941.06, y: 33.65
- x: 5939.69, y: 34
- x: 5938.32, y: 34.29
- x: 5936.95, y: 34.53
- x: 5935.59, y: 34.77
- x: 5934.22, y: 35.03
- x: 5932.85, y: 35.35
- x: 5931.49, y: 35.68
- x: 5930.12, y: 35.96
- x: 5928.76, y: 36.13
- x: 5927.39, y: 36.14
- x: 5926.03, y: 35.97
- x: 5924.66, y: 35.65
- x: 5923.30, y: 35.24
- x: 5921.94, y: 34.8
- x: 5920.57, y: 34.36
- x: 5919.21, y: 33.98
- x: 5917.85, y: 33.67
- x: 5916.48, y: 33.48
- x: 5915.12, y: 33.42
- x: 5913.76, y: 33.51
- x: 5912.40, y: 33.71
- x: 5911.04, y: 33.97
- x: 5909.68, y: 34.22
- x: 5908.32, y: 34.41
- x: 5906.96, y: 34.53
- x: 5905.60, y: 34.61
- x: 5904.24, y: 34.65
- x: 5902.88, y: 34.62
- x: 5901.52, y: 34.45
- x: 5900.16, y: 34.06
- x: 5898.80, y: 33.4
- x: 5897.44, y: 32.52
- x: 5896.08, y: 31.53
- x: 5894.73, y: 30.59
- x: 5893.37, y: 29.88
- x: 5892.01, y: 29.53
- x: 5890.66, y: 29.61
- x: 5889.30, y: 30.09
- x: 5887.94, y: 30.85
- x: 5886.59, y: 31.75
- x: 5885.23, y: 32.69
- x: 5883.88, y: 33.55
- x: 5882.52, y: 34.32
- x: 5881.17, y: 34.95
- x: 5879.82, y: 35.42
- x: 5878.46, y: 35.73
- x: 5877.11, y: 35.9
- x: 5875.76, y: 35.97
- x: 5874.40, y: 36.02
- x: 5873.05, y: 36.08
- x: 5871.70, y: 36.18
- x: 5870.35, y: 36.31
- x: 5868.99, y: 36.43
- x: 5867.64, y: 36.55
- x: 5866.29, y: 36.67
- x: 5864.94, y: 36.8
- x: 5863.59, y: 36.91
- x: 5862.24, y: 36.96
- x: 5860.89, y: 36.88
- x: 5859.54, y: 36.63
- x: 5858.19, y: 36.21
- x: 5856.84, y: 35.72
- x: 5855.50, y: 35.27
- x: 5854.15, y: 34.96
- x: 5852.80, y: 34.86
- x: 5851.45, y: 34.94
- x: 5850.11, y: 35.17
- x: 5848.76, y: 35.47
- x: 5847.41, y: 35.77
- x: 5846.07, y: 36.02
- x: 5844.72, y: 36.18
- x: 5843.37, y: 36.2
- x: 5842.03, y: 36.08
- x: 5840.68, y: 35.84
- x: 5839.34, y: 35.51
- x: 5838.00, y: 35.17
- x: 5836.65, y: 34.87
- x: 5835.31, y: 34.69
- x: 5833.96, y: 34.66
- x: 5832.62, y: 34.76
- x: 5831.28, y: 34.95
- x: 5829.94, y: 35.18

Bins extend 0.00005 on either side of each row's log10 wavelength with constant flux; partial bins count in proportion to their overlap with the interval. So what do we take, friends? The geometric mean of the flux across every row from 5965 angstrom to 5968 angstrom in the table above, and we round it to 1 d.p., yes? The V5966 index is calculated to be 34.1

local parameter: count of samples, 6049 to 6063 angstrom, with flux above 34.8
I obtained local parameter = 10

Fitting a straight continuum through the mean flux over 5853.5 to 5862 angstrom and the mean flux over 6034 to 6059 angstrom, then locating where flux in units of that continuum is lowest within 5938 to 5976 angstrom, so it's 5946.53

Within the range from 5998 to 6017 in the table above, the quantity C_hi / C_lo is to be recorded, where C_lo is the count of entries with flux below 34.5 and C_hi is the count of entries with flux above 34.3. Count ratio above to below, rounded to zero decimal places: 14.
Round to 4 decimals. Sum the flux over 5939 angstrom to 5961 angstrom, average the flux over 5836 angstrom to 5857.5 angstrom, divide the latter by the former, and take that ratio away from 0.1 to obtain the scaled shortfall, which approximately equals 0.0335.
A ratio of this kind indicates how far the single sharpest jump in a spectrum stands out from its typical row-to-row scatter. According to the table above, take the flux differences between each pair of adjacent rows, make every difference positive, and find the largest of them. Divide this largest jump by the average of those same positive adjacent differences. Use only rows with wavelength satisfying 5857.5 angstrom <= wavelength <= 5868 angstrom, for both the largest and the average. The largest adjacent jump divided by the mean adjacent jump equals 2.53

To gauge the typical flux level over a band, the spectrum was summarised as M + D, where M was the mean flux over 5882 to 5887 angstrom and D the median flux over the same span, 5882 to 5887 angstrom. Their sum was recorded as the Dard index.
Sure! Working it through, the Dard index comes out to 66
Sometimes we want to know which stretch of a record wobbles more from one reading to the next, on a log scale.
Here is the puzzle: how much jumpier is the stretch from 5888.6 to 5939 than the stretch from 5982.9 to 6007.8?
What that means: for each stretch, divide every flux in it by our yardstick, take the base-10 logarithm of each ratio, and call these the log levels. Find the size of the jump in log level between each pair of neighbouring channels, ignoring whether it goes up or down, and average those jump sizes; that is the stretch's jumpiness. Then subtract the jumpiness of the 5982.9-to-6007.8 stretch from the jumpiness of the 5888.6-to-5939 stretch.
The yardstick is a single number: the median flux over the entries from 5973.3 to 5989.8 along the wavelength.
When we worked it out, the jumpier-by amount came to 0.0022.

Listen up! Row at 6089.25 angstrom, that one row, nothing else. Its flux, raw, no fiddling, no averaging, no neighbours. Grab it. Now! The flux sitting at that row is 35.47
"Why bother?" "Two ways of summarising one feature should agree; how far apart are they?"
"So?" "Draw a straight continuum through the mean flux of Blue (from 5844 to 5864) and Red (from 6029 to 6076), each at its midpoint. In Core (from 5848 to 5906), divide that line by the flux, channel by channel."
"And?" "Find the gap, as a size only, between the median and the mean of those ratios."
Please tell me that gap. 0.0194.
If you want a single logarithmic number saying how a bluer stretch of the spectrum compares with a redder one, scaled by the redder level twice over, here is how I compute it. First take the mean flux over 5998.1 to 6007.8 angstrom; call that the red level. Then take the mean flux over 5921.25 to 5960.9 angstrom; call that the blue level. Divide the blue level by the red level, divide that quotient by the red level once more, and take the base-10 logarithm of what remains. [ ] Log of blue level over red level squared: -1.55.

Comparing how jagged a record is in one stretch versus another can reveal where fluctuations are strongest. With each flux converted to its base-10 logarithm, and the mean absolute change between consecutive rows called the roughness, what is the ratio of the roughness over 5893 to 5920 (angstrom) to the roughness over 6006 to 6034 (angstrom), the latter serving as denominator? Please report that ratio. 3.6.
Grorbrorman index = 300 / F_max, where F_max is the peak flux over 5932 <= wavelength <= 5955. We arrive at 8.5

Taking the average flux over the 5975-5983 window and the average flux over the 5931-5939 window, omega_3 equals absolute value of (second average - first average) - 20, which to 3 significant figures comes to -19.1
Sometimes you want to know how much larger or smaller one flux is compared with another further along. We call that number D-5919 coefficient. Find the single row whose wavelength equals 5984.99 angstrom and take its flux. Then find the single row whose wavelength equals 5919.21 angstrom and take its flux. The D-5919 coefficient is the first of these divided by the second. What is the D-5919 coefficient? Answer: 1.00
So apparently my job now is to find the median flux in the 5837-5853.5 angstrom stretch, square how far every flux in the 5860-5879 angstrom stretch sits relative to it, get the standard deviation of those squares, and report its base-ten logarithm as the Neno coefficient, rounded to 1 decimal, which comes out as -0.2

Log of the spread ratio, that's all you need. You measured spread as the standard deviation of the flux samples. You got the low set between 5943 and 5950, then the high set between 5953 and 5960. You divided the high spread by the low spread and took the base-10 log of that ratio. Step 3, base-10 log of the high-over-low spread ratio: 0.2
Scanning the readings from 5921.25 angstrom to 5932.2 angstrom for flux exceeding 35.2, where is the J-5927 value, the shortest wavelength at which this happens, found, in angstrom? 5923.30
